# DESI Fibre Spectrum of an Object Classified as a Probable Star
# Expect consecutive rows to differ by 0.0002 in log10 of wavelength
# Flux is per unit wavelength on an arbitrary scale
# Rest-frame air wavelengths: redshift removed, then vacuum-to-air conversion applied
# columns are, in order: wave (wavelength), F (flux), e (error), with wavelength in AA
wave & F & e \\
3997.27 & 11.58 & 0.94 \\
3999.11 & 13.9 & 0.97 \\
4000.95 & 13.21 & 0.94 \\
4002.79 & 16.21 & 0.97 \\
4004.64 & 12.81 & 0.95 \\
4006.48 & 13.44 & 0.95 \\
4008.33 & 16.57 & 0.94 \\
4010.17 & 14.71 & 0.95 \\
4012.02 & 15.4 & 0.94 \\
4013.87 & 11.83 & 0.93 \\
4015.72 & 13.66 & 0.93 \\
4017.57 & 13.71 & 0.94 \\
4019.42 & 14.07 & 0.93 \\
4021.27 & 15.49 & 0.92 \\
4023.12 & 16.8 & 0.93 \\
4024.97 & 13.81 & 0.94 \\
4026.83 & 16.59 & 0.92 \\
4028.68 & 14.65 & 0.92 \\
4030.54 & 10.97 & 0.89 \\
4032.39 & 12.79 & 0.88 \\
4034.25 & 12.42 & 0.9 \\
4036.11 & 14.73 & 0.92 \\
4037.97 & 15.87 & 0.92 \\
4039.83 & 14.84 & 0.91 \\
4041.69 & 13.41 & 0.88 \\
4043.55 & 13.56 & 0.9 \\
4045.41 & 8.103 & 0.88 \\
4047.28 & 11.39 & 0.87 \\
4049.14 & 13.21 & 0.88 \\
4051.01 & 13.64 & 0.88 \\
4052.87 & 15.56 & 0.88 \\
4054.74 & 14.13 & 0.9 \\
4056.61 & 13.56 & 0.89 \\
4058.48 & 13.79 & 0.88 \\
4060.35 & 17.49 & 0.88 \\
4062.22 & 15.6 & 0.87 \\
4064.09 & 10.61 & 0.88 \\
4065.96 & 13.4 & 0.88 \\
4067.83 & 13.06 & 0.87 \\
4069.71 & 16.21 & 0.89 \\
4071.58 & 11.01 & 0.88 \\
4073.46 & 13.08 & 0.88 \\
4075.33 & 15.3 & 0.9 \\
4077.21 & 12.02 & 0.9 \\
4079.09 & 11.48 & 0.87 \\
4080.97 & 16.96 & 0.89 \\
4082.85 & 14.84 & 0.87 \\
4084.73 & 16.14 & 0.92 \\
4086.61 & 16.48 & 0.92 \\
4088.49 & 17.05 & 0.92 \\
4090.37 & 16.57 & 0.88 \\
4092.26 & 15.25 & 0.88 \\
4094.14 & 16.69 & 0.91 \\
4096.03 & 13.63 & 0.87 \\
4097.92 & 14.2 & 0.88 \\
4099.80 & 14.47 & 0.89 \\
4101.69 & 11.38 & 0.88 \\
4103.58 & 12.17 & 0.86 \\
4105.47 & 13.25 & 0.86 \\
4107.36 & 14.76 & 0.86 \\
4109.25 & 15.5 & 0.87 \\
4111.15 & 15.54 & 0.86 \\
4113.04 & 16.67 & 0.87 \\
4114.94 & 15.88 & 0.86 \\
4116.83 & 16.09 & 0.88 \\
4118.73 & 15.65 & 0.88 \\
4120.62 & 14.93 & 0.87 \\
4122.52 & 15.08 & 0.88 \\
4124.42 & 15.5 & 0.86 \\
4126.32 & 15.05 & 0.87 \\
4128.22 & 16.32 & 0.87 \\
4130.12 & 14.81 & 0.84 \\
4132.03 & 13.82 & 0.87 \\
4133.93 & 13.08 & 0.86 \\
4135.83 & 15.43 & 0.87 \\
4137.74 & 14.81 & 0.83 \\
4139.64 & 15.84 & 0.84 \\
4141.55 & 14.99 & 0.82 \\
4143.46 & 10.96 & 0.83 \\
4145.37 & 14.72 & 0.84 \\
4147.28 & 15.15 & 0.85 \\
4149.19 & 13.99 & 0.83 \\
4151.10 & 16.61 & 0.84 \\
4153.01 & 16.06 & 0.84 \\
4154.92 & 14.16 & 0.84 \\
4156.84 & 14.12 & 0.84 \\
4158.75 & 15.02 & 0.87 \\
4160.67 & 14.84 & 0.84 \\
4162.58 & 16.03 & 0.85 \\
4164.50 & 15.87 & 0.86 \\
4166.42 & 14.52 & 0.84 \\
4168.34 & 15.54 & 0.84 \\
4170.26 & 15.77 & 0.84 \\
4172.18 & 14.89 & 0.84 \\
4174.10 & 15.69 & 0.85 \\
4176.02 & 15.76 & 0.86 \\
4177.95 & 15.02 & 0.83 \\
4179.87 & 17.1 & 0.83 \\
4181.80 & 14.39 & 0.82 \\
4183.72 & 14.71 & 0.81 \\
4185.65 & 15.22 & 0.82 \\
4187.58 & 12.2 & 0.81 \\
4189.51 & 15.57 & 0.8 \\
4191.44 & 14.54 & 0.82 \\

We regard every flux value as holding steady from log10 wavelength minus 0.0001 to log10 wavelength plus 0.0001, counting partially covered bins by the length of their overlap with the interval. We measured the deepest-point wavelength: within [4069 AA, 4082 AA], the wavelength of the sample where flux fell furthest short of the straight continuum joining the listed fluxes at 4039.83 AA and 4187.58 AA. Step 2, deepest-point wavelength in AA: 4071.58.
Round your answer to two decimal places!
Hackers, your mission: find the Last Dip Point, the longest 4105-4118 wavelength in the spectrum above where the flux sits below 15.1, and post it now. 4107.36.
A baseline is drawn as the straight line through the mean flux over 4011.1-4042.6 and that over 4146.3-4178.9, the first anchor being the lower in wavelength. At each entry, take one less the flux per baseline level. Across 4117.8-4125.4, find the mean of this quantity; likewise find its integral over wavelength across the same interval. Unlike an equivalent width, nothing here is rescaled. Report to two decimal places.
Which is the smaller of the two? -0.19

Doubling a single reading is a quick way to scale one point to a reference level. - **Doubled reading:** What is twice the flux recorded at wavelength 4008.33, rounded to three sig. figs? 33.1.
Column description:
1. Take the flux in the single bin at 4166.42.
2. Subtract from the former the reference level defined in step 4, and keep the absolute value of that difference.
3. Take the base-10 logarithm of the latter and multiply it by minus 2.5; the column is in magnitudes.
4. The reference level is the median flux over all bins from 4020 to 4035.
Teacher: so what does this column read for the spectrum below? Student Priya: 1.3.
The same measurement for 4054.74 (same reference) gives 2.5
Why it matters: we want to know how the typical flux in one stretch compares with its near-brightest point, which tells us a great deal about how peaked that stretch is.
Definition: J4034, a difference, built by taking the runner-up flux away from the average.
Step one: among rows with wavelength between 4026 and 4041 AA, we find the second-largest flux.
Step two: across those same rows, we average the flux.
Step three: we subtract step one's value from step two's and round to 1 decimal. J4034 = -1.8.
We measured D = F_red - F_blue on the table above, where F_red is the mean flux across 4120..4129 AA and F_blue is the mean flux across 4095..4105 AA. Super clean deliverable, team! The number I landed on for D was 2.2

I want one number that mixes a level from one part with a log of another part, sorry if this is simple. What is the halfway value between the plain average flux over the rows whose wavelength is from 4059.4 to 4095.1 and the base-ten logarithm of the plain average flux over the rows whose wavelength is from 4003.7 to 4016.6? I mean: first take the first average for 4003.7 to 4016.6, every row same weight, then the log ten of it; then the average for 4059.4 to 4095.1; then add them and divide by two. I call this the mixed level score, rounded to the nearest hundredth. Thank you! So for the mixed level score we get 7.92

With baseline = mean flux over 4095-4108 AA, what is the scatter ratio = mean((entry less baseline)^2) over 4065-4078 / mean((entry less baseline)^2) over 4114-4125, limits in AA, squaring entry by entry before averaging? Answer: 0.6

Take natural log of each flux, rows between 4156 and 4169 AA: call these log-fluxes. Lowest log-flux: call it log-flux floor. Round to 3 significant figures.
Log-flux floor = 2.65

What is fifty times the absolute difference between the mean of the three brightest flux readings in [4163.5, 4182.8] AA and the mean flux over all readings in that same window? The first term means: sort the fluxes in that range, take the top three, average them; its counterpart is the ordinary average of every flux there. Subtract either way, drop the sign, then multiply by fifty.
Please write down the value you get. 40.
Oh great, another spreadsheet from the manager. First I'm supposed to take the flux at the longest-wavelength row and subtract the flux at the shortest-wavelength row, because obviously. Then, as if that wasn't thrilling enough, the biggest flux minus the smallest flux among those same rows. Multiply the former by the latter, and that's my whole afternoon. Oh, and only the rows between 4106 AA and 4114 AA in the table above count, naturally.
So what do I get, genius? 3.6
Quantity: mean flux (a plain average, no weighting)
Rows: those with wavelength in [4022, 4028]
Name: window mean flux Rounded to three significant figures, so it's 15.7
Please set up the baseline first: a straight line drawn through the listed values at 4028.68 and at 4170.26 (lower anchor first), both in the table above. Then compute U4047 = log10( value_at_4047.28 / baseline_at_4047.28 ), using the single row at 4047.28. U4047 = -0.11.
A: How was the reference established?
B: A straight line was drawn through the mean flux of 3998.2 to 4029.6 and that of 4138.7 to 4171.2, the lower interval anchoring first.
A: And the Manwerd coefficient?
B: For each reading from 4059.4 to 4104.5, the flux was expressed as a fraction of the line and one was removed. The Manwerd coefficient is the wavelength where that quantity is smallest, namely 4064.09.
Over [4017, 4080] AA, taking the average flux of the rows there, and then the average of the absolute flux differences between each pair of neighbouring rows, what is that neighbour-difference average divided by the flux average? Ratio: 0.15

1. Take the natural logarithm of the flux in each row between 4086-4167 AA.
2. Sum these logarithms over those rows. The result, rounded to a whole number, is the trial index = 116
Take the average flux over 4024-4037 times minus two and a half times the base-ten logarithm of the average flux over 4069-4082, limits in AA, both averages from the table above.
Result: -39.0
